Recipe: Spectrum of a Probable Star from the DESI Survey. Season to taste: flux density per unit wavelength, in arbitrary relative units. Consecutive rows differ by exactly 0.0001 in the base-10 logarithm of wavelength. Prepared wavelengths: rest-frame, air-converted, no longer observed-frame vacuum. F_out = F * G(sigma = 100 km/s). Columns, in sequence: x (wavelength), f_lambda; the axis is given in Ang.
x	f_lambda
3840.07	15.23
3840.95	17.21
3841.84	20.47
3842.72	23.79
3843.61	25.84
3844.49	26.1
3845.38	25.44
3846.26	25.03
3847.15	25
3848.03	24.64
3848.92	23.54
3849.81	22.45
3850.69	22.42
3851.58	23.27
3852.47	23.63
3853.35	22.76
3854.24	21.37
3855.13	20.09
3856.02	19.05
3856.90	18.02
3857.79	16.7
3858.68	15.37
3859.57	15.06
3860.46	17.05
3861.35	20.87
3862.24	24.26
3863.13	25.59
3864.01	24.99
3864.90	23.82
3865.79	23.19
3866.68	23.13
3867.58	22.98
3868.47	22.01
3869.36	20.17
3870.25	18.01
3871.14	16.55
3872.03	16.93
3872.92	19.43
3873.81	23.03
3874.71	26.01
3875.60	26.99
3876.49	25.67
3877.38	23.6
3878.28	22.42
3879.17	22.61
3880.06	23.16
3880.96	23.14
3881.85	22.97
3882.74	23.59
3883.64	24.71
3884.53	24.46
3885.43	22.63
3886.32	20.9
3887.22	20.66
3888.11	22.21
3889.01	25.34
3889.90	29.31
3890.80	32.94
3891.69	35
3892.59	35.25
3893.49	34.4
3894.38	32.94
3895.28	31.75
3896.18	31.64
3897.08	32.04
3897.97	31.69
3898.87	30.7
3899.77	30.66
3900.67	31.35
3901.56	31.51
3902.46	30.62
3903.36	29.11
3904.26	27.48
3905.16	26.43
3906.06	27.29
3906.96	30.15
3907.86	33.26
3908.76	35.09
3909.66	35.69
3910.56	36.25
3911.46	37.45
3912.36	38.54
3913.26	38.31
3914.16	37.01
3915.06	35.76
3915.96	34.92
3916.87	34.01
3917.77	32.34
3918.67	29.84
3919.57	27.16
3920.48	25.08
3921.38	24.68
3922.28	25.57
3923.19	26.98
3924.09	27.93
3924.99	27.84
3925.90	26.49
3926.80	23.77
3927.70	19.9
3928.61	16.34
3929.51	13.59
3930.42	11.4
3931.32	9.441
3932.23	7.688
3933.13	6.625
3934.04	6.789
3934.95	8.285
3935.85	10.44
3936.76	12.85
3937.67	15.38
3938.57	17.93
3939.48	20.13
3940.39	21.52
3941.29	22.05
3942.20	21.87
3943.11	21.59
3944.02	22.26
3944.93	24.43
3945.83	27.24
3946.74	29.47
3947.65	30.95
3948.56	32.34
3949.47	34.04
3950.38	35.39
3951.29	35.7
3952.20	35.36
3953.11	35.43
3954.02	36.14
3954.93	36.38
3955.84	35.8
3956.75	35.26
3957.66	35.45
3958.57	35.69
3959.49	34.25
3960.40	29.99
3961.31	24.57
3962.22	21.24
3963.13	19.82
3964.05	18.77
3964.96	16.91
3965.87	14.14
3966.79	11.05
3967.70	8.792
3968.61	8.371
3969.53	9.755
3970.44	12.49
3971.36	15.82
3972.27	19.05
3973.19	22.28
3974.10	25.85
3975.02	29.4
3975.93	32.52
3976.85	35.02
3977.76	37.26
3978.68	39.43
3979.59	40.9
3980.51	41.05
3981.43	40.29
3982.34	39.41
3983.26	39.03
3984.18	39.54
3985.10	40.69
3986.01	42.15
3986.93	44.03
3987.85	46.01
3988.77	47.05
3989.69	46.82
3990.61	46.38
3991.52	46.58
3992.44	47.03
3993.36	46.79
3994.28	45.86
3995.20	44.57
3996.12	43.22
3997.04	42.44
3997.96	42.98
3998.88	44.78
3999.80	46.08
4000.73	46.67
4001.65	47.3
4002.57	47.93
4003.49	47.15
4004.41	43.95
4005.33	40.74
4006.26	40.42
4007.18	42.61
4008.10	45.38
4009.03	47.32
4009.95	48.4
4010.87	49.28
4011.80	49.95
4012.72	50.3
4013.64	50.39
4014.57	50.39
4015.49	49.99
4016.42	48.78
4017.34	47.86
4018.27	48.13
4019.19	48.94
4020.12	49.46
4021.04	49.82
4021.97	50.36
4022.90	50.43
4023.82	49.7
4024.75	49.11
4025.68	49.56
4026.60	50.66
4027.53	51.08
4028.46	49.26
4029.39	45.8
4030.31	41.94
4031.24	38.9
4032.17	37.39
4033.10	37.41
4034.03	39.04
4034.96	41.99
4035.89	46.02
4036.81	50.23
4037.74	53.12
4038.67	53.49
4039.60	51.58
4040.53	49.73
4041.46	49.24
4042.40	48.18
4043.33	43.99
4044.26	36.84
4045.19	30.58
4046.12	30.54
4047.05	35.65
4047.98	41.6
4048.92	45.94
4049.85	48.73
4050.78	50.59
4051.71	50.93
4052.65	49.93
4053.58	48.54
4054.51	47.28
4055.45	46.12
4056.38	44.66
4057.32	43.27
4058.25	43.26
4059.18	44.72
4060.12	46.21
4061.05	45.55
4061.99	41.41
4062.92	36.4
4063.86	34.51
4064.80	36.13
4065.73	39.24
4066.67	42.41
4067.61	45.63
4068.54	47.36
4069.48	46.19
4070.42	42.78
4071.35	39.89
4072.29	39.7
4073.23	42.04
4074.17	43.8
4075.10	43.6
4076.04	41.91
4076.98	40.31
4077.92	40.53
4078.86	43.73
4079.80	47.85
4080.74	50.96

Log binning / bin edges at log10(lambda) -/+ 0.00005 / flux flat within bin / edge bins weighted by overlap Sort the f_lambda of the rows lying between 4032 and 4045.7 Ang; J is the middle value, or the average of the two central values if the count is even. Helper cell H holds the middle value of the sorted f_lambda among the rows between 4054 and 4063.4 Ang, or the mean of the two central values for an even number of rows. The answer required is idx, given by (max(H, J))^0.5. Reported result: 6.78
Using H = 45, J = 46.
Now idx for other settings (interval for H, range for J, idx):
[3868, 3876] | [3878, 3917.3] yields 5.57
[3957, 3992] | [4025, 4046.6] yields 6.78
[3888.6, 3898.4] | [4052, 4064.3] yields 6.69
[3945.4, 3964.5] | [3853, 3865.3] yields 5.85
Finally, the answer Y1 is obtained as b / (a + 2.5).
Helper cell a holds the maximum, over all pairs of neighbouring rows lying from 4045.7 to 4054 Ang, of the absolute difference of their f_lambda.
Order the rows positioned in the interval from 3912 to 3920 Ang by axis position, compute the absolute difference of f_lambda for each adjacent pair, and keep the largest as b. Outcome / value 0.32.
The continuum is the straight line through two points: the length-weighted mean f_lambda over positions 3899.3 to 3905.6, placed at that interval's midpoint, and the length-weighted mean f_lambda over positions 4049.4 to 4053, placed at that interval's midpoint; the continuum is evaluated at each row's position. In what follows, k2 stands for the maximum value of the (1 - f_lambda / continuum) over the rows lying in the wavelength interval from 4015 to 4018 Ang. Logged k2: -0.05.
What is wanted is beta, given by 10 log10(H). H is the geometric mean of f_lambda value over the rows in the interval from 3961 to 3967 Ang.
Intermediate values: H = 18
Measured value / 12.4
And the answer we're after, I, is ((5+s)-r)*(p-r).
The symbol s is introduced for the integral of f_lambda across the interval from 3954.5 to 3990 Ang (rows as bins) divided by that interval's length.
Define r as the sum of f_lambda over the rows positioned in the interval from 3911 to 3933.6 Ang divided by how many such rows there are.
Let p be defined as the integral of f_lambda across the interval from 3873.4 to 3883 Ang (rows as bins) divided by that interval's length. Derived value -15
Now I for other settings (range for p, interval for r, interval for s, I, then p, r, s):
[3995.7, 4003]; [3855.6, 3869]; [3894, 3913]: 395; 45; 21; 32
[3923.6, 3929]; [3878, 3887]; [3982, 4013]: 21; 24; 23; 45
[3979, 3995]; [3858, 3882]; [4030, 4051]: 579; 44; 22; 44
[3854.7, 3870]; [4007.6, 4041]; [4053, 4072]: -8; 21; 48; 43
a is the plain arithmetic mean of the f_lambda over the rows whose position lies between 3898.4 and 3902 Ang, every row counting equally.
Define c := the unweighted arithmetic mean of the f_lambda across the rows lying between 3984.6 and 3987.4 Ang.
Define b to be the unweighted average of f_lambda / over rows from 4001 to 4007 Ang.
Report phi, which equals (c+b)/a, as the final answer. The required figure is 2.8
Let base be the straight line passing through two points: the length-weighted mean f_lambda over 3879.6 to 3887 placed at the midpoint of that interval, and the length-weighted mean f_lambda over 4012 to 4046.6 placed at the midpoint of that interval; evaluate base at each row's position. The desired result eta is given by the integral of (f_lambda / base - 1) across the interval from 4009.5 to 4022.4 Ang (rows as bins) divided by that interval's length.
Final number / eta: 0.11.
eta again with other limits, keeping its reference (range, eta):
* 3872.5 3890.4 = 0.04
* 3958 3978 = -0.40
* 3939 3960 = -0.10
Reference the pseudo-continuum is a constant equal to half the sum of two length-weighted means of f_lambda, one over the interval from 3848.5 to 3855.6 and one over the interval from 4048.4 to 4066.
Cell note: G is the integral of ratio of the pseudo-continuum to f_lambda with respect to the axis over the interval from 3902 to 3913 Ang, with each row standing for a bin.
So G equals 12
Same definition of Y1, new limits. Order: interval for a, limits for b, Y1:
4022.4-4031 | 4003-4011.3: 0.50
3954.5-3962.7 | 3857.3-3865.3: 0.48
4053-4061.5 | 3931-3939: 0.64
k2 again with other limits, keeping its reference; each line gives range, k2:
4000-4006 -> 0.07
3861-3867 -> 0.13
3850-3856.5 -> 0.18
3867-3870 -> 0.19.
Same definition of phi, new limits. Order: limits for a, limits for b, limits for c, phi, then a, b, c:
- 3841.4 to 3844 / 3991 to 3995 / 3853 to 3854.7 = 2.9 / 23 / 47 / 22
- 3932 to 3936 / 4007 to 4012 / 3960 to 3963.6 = 8.9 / 8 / 47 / 24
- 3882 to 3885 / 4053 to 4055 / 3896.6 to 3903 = 3.3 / 24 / 48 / 31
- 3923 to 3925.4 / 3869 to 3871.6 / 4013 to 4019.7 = 2.4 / 28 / 18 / 49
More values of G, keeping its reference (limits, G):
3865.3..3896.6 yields 44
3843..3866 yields 36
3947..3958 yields 11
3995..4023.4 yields 20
